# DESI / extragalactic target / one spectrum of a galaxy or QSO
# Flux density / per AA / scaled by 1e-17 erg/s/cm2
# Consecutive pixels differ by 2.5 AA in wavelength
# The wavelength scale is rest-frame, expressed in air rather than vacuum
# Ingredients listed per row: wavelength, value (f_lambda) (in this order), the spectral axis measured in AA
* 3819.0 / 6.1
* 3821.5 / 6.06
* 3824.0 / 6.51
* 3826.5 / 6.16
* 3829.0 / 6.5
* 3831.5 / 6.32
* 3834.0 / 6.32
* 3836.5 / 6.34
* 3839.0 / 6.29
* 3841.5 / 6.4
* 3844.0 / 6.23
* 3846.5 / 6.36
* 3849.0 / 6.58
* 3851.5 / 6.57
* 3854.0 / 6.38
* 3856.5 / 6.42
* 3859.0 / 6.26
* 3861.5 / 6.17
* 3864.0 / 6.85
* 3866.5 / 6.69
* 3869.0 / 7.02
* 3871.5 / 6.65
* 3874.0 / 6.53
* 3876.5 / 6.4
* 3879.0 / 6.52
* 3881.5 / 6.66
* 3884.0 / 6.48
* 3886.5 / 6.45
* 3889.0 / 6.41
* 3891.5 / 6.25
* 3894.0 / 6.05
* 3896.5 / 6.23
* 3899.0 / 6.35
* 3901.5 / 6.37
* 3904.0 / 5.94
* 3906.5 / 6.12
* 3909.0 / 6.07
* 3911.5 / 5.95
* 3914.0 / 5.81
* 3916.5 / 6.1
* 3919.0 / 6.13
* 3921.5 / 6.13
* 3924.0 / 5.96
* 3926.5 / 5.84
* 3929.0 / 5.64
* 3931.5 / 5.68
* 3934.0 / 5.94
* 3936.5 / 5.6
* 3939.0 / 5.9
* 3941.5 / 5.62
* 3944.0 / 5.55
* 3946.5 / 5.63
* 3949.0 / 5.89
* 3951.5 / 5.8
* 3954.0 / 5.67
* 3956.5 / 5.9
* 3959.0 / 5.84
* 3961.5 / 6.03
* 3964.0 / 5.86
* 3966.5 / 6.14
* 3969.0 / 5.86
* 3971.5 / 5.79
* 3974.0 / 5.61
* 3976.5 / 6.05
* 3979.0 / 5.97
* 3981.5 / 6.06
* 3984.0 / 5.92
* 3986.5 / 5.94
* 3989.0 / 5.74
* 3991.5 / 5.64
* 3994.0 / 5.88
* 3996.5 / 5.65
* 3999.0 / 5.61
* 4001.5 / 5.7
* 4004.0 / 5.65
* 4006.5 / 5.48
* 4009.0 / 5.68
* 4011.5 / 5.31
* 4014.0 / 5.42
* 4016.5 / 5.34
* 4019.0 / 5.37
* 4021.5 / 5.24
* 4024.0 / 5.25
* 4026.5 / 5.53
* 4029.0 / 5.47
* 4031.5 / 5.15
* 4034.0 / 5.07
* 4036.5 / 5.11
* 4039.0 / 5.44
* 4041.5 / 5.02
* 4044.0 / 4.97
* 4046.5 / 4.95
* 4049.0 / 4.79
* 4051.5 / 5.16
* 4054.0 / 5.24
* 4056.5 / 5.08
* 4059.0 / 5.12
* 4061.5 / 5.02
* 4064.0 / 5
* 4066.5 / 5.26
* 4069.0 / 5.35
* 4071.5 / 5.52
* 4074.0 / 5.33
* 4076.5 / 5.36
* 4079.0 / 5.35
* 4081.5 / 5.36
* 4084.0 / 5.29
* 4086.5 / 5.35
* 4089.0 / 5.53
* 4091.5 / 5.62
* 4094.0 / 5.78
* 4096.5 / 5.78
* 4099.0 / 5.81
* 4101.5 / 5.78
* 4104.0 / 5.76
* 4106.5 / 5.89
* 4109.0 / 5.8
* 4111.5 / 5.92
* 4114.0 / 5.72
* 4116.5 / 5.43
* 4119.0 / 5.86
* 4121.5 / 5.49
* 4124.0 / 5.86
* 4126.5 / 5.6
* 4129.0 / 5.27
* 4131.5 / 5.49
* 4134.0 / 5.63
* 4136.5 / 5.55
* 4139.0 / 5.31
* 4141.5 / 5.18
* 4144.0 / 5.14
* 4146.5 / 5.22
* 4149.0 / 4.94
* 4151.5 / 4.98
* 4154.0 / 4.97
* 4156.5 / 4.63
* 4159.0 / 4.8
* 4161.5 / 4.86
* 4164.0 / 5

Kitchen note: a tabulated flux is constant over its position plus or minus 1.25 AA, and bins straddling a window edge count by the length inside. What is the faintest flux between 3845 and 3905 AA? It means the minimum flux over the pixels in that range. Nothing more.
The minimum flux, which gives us 5.94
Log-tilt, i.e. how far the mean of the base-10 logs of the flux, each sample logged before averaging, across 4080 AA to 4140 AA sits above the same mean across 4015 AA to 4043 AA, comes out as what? 0.03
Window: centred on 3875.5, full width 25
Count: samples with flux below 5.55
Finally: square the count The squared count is 0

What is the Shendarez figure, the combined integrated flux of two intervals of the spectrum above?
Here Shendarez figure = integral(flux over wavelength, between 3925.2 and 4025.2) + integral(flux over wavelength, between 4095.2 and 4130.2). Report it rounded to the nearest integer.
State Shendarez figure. 772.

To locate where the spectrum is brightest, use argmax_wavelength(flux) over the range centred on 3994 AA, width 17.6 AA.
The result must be 3986.5 AA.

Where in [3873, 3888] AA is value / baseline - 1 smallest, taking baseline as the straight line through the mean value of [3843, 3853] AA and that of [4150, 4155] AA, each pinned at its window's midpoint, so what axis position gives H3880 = 3876.5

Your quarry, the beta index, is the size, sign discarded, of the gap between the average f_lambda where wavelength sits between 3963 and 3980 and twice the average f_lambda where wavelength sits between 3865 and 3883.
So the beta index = 7.4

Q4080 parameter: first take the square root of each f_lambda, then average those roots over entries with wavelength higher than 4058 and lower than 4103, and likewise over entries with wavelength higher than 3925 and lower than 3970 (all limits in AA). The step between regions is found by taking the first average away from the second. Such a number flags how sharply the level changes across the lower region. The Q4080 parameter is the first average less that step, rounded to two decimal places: 2.25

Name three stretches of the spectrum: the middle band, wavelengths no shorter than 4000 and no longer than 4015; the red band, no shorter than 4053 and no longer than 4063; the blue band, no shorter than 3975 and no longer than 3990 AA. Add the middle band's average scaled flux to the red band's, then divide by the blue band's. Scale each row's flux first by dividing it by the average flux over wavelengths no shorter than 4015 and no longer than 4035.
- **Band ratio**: 1.79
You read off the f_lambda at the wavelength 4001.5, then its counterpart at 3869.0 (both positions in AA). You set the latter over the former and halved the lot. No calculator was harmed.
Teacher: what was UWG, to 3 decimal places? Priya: 0.616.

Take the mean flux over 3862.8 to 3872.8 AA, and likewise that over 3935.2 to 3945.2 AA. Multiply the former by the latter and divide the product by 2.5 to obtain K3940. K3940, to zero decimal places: 15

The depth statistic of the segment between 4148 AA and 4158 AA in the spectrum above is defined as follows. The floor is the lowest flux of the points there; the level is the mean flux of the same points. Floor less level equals -0.25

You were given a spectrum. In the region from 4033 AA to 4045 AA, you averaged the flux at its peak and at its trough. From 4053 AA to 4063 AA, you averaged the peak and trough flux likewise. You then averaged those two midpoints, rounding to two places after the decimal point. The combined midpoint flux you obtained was 5.17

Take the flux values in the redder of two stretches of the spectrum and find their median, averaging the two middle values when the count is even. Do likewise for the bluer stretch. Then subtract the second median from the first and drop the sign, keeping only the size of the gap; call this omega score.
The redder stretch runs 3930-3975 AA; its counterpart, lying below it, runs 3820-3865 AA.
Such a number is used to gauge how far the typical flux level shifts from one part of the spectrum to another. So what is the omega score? 0.53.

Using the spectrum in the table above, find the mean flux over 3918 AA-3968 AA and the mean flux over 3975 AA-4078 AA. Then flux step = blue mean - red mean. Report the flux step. 0.43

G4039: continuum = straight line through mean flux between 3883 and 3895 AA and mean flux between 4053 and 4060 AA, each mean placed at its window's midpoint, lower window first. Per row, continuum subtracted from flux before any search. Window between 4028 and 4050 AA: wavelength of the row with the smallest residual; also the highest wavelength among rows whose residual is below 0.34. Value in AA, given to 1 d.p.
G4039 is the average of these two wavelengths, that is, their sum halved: 4049.0 AA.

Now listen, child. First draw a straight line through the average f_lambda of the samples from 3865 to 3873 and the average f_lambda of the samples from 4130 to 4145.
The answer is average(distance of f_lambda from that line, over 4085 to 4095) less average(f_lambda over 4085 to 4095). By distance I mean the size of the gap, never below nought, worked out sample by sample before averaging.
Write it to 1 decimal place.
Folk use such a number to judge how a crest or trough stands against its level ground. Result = -5.4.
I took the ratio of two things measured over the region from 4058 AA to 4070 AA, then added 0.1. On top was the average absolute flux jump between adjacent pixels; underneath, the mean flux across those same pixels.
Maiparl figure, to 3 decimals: 0.123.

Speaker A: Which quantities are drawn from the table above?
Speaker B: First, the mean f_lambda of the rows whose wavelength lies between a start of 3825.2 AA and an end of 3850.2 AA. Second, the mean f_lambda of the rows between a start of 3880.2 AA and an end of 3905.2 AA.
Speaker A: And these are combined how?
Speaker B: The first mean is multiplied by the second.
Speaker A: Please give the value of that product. 40.1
